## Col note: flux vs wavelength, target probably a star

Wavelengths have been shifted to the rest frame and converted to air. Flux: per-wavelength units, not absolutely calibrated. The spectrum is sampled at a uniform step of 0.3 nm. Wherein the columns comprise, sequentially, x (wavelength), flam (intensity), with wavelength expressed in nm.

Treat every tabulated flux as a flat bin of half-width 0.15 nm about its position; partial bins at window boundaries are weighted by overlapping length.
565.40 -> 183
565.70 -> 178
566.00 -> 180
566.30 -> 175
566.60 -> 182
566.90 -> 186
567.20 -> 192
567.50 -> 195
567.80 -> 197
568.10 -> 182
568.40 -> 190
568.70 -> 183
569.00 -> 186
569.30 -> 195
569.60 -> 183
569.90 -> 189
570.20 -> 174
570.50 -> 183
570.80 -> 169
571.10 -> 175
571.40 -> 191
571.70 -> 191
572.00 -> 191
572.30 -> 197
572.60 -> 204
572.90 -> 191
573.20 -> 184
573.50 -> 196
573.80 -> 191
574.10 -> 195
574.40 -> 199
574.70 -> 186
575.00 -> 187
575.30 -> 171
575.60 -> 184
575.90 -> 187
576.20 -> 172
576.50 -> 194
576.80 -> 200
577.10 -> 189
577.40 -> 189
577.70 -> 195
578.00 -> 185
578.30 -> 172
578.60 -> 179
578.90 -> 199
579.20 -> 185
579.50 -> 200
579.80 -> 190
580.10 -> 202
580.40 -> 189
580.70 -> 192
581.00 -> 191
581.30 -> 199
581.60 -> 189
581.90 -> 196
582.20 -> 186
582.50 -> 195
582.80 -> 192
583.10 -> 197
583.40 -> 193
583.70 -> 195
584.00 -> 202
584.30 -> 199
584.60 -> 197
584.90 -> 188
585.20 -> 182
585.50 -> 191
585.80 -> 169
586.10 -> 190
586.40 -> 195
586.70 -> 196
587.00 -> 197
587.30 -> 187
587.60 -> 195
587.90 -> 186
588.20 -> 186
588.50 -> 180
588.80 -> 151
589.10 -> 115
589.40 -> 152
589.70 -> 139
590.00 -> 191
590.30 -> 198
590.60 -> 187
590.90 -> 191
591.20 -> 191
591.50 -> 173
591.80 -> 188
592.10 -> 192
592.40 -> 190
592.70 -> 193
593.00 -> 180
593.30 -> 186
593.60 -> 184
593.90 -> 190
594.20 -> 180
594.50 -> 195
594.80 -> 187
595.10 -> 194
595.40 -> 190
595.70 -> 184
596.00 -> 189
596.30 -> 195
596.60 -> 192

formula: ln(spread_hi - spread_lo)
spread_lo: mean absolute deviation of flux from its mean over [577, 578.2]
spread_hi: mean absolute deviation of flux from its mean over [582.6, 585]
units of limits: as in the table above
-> -0.47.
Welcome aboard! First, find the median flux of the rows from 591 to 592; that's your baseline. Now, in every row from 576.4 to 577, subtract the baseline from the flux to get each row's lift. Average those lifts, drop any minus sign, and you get 9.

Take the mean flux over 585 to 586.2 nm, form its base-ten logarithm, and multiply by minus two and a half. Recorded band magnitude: -5.66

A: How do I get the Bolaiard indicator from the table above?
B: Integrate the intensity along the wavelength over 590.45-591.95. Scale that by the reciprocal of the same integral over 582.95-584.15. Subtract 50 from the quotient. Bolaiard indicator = -48.8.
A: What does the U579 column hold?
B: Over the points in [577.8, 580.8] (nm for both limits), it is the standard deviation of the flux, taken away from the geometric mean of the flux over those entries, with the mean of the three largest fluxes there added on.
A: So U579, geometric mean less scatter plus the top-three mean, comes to 380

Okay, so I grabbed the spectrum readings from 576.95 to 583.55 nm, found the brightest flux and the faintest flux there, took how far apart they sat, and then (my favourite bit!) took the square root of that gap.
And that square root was 5.5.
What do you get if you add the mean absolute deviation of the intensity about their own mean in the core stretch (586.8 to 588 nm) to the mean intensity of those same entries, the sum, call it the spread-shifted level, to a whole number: 196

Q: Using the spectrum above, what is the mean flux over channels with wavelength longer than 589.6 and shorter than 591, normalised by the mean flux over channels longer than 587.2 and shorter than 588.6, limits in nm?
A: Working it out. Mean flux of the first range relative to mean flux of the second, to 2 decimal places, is 0.97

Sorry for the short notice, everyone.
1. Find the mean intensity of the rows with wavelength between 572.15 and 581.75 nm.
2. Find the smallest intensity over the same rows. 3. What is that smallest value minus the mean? -19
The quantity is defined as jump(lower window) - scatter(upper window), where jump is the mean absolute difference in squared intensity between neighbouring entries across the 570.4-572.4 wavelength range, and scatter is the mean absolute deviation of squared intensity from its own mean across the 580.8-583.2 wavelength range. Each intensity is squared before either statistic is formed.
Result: 1131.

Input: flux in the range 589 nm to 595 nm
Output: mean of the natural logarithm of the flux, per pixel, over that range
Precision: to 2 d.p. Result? 5.19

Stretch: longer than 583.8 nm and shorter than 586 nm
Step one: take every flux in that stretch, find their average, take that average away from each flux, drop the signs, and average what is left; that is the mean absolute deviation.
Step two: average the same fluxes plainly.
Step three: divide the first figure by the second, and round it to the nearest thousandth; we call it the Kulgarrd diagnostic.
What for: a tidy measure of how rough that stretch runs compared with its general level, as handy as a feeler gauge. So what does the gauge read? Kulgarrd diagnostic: 0.045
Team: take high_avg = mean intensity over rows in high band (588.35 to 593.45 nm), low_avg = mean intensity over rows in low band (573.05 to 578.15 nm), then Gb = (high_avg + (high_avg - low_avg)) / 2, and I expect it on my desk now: 82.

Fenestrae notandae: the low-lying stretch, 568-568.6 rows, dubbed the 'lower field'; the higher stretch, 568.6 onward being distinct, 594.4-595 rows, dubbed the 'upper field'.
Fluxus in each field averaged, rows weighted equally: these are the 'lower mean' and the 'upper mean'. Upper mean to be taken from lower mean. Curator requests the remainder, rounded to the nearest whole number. -5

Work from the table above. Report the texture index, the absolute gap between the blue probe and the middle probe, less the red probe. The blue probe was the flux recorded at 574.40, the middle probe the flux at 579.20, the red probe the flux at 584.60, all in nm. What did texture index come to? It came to -183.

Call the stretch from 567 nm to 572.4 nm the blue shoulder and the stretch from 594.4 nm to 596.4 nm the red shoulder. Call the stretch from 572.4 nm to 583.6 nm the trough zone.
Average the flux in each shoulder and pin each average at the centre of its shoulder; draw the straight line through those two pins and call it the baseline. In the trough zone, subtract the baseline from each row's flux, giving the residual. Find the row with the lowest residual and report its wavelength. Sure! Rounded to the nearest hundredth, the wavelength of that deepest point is 575.30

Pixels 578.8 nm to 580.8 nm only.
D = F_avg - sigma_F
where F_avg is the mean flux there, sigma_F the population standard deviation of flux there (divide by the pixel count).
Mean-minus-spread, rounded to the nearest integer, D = 188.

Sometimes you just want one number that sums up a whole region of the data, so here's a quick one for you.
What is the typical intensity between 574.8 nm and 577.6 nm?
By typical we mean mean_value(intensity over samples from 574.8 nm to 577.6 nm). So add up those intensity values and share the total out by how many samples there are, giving 186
